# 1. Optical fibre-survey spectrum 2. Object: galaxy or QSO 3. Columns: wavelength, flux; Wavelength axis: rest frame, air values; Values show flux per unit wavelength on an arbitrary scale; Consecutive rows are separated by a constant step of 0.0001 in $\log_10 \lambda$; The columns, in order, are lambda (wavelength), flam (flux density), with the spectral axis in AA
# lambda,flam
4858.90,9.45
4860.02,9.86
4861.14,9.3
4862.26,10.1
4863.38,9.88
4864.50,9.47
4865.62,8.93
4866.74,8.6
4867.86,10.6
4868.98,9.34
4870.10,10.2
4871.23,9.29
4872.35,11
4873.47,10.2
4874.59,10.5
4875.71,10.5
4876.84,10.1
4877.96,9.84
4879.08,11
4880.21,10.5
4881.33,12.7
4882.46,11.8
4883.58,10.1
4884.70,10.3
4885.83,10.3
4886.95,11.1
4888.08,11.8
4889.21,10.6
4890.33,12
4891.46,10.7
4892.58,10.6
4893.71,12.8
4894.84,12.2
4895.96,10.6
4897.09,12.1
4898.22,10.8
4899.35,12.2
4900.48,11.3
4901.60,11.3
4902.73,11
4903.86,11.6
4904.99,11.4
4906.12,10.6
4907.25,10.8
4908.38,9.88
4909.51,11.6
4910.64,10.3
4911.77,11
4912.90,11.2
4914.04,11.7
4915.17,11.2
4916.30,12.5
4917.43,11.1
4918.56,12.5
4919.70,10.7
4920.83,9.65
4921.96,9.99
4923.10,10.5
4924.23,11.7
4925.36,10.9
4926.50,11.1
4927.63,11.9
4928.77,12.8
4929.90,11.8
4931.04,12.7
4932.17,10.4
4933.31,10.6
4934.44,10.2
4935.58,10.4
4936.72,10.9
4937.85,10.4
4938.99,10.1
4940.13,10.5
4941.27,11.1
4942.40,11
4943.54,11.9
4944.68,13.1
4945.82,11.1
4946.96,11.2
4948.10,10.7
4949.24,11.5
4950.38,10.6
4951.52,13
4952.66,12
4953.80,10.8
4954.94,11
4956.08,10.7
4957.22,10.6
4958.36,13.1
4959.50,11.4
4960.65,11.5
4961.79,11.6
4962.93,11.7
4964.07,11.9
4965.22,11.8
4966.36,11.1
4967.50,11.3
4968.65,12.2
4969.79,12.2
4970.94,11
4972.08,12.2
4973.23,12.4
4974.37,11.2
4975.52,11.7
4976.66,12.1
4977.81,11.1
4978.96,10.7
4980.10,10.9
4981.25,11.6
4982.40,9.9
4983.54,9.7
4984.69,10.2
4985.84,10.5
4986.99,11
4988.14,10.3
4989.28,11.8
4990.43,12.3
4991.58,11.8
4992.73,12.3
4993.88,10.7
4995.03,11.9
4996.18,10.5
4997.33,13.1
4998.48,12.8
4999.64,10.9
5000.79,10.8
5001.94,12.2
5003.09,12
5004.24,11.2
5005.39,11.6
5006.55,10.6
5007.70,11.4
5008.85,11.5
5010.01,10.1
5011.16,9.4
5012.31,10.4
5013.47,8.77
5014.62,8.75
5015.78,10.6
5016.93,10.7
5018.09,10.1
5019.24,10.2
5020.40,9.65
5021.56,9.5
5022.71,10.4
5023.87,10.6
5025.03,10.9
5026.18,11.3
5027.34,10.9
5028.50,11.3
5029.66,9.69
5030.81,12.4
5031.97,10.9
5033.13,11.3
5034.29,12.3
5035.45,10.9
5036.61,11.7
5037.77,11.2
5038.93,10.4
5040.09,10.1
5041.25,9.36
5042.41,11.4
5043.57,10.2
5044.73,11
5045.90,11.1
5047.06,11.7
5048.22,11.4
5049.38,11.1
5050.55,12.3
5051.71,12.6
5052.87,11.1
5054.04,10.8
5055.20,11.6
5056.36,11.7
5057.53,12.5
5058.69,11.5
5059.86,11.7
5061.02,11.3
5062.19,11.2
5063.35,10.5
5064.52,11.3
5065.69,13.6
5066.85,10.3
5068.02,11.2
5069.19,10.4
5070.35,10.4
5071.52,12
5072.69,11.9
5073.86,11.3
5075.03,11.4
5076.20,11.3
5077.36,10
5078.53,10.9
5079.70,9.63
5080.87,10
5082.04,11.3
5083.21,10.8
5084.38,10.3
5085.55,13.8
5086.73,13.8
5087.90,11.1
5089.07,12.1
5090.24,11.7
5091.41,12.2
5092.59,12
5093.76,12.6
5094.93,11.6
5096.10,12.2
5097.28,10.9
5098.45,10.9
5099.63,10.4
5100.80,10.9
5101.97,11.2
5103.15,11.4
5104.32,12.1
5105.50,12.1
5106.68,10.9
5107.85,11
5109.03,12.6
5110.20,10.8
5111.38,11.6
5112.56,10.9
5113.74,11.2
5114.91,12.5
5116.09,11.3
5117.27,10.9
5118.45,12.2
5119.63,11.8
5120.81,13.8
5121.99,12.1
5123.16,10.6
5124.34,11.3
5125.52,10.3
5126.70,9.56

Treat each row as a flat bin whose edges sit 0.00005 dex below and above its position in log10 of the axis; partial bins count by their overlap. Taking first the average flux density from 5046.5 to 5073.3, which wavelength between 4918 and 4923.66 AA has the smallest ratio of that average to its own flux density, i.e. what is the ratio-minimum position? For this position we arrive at 4918.56 AA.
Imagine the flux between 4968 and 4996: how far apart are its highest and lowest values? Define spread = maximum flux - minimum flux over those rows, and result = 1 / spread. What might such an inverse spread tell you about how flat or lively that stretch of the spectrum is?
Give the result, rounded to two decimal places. 0.37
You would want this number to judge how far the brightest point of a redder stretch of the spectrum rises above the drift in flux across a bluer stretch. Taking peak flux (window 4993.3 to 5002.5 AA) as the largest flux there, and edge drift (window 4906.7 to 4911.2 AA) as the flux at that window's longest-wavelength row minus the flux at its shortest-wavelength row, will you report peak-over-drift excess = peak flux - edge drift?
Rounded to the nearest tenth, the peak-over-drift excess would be 13.6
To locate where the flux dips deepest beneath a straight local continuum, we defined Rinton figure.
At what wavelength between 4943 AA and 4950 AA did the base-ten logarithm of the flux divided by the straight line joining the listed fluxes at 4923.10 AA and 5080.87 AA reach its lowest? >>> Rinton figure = 4948.10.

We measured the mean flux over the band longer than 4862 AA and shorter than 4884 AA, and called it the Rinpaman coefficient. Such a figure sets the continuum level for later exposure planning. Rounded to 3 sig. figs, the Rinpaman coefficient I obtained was 10.2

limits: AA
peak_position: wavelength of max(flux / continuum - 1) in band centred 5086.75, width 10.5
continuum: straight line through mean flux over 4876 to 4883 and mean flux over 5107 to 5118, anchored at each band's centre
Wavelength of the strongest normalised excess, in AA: 5085.55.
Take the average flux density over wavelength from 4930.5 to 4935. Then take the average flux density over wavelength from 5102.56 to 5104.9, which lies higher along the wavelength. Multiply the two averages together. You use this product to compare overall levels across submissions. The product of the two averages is 129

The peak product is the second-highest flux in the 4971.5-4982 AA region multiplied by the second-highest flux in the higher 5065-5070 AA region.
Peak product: 136.6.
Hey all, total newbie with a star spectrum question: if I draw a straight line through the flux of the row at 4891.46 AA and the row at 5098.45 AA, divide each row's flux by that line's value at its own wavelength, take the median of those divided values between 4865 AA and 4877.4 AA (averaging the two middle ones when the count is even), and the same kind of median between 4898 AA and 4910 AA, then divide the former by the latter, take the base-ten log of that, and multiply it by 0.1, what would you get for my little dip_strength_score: -0.0043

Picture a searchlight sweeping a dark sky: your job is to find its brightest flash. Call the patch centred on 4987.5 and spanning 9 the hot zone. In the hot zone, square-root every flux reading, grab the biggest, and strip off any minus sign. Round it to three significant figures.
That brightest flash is 3.51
